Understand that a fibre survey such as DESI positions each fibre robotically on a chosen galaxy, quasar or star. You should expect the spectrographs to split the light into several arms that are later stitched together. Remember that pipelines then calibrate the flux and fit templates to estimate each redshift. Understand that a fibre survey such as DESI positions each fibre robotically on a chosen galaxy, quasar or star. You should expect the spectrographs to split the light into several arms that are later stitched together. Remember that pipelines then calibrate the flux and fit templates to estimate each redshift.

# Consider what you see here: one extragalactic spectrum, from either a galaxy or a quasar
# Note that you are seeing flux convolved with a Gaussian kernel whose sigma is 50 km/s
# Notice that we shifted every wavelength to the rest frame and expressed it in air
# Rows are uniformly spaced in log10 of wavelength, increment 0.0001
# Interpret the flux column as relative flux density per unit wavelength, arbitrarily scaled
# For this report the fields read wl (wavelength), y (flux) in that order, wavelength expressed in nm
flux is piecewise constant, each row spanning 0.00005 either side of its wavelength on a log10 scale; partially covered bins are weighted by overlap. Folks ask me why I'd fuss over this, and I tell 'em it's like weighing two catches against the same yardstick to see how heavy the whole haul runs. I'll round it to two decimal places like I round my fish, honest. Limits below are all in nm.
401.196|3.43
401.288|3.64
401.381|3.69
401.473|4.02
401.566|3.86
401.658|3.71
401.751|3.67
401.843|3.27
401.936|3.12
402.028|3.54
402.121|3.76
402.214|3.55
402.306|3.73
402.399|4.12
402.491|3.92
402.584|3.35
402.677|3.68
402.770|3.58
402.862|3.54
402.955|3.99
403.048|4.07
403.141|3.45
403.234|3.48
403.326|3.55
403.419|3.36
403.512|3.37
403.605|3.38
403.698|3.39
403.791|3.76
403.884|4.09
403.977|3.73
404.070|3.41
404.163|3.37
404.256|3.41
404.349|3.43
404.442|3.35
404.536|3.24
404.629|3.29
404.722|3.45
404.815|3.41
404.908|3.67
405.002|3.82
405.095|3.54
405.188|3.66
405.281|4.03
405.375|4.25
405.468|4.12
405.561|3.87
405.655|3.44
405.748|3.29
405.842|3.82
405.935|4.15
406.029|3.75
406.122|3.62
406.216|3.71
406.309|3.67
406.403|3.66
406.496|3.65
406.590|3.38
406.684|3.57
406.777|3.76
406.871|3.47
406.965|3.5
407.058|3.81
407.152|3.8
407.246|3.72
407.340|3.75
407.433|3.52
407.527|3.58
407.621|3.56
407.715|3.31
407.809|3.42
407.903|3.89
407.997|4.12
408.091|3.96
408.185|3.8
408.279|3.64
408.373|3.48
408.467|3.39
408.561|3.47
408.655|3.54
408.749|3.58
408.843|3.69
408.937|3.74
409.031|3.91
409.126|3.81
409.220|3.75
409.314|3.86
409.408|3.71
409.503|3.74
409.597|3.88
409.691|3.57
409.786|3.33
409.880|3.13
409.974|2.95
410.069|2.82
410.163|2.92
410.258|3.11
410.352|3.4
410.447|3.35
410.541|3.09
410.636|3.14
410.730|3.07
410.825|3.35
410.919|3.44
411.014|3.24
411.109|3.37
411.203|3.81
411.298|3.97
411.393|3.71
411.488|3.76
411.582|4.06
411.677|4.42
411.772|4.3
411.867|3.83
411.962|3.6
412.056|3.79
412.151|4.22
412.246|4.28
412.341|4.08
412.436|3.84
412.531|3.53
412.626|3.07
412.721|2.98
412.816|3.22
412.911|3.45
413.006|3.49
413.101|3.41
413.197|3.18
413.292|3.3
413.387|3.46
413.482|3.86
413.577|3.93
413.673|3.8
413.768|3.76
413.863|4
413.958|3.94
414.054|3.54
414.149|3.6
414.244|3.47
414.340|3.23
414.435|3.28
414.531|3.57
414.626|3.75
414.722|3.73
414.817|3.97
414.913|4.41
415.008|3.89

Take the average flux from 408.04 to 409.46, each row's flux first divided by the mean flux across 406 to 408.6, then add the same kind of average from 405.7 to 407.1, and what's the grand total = 2.02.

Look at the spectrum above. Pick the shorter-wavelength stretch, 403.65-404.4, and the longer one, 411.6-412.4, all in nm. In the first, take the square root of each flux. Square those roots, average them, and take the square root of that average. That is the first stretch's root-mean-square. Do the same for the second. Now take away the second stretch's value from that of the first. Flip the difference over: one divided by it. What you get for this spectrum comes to -8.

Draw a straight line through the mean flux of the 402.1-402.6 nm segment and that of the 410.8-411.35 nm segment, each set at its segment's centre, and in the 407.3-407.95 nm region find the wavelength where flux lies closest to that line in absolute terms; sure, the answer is 407.527 nm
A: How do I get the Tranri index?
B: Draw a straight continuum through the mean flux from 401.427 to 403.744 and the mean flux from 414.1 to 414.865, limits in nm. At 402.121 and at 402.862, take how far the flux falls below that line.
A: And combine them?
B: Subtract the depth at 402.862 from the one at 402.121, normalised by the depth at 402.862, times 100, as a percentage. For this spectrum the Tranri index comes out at -281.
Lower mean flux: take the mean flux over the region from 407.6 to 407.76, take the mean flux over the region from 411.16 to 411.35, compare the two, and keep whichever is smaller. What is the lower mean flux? 3.4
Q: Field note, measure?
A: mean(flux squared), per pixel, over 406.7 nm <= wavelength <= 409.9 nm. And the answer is 13.4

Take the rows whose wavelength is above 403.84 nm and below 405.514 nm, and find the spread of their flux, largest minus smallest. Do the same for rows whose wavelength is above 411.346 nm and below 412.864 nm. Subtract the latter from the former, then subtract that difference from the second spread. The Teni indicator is 1.9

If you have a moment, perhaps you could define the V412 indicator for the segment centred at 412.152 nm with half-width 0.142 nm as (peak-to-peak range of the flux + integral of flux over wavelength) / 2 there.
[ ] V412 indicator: 0.83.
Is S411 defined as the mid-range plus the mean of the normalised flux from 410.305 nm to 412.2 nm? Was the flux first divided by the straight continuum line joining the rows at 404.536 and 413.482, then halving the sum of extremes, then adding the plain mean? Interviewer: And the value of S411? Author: 1.99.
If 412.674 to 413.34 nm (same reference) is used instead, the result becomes 1.71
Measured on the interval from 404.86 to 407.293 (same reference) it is 2.25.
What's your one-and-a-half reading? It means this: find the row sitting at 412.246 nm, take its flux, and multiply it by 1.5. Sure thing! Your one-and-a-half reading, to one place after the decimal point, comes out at 6.4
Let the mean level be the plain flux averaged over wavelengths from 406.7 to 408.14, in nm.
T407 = 3.68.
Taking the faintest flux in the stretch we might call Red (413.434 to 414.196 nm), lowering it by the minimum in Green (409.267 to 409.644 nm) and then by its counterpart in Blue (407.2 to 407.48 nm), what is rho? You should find -3.7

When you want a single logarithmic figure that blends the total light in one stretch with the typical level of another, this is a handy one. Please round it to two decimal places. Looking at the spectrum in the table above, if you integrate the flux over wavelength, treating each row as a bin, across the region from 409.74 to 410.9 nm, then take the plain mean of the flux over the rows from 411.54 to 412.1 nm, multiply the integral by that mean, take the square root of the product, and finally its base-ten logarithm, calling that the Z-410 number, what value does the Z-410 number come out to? 0.58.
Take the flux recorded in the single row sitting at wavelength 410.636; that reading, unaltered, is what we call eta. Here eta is 3.14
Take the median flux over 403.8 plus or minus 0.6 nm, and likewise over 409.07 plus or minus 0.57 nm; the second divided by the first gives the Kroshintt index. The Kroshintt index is 1.10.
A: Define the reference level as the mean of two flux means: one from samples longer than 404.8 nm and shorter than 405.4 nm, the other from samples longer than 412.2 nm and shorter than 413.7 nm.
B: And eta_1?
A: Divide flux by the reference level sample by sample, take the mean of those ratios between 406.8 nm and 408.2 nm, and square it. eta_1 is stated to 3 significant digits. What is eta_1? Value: 1.01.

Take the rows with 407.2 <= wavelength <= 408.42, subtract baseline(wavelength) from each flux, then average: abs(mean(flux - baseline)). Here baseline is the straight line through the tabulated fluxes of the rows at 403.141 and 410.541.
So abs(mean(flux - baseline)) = 0.45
